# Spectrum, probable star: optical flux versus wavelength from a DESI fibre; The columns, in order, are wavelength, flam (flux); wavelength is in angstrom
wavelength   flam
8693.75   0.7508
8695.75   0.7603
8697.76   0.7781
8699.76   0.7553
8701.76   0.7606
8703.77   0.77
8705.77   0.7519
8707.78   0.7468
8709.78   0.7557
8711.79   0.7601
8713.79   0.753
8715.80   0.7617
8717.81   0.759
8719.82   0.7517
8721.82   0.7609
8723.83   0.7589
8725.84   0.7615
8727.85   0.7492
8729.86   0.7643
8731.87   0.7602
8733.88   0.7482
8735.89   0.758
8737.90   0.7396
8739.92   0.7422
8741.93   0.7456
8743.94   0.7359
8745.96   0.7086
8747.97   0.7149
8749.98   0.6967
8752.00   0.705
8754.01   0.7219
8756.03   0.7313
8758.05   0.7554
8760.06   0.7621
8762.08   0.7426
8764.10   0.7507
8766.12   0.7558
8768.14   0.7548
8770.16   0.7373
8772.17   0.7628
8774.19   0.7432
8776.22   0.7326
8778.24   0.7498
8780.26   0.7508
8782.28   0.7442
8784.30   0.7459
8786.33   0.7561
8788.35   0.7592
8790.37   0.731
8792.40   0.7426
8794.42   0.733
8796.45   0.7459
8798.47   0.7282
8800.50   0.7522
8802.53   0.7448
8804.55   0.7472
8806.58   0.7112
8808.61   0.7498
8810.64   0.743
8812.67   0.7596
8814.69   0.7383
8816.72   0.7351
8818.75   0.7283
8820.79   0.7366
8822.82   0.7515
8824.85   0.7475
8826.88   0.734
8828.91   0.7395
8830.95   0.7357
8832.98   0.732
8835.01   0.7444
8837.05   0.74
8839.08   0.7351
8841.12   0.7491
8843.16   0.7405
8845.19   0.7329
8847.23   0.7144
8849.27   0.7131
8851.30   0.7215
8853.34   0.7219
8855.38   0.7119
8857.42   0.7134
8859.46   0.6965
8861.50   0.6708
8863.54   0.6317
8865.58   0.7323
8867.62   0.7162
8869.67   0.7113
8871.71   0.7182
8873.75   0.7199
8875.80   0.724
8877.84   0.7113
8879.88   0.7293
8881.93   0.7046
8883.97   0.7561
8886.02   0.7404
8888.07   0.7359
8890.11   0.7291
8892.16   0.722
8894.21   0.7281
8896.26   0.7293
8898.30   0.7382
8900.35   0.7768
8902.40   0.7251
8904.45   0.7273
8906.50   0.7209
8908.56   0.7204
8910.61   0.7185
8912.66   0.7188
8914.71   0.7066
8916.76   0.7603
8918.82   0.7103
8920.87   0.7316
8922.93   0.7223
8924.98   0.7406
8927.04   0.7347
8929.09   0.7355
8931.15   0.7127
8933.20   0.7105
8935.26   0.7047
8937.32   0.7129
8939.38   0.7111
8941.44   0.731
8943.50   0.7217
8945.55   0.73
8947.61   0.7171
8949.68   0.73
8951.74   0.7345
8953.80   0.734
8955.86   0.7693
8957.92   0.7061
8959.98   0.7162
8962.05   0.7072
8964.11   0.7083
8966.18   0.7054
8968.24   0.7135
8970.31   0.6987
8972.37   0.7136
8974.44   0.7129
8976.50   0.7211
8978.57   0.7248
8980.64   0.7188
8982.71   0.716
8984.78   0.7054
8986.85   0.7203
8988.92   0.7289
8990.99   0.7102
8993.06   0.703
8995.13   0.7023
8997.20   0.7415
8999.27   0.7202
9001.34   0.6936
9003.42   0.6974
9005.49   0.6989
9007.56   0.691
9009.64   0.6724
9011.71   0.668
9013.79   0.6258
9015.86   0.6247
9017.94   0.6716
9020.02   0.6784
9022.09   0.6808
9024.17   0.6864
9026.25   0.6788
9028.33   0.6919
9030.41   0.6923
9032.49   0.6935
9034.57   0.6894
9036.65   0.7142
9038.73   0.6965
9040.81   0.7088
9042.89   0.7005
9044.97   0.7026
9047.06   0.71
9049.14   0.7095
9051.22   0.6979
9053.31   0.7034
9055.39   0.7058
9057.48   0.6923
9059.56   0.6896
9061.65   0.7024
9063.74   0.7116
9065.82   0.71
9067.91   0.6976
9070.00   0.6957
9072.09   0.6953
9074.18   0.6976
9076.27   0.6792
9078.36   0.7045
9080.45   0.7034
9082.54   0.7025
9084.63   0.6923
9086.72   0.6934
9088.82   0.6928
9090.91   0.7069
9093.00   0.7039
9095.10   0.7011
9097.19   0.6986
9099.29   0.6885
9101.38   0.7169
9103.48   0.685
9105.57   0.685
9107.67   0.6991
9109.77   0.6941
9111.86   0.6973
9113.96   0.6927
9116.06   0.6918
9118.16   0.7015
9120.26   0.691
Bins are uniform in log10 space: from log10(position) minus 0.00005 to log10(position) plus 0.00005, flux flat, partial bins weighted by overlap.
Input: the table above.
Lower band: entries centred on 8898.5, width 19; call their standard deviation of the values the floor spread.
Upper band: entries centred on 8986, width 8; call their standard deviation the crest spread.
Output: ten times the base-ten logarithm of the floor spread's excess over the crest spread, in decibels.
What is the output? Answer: -21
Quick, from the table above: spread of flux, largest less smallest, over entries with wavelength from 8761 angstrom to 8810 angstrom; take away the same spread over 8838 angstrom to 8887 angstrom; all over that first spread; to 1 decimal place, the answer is -1.4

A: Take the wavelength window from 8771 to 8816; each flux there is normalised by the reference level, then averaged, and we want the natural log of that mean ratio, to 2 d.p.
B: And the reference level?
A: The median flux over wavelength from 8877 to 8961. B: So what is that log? 0.02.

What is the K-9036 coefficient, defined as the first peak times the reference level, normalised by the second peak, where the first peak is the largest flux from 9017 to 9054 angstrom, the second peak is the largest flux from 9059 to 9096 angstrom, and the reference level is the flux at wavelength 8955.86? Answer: 0.77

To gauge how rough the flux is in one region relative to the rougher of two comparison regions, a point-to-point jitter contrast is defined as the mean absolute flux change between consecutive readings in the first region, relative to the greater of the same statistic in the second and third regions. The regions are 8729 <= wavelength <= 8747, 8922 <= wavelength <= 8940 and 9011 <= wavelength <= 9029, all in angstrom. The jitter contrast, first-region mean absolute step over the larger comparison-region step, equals 0.7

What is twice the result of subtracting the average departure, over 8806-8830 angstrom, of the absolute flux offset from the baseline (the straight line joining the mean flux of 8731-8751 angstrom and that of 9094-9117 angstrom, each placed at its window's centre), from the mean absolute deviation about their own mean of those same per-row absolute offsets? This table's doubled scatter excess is -0.018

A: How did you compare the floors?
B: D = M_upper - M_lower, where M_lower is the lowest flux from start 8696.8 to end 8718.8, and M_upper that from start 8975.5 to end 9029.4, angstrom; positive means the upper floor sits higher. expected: -0.12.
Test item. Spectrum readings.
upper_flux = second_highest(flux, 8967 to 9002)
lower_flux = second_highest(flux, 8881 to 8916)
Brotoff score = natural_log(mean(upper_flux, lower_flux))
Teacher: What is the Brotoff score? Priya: -0.298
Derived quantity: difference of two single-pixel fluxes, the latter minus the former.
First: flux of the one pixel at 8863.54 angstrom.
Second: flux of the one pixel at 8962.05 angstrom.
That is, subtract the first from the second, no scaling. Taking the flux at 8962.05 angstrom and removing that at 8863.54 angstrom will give 0.08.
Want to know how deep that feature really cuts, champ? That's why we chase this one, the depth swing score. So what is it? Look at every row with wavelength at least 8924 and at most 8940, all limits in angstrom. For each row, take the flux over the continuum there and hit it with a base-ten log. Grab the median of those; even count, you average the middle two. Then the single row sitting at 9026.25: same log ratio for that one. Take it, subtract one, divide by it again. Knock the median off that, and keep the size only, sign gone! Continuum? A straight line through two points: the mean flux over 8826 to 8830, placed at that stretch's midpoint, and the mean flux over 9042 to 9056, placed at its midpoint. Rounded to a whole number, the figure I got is 56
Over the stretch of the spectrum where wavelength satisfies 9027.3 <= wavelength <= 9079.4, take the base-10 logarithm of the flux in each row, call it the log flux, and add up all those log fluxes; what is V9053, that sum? -3.88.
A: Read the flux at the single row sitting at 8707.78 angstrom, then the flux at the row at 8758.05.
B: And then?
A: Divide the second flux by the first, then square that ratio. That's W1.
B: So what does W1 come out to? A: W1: 1.02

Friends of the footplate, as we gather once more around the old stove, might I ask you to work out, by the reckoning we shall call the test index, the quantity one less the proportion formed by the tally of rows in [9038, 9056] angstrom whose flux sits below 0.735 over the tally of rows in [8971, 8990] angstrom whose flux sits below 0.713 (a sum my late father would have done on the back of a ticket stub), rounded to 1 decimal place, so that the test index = -3.5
